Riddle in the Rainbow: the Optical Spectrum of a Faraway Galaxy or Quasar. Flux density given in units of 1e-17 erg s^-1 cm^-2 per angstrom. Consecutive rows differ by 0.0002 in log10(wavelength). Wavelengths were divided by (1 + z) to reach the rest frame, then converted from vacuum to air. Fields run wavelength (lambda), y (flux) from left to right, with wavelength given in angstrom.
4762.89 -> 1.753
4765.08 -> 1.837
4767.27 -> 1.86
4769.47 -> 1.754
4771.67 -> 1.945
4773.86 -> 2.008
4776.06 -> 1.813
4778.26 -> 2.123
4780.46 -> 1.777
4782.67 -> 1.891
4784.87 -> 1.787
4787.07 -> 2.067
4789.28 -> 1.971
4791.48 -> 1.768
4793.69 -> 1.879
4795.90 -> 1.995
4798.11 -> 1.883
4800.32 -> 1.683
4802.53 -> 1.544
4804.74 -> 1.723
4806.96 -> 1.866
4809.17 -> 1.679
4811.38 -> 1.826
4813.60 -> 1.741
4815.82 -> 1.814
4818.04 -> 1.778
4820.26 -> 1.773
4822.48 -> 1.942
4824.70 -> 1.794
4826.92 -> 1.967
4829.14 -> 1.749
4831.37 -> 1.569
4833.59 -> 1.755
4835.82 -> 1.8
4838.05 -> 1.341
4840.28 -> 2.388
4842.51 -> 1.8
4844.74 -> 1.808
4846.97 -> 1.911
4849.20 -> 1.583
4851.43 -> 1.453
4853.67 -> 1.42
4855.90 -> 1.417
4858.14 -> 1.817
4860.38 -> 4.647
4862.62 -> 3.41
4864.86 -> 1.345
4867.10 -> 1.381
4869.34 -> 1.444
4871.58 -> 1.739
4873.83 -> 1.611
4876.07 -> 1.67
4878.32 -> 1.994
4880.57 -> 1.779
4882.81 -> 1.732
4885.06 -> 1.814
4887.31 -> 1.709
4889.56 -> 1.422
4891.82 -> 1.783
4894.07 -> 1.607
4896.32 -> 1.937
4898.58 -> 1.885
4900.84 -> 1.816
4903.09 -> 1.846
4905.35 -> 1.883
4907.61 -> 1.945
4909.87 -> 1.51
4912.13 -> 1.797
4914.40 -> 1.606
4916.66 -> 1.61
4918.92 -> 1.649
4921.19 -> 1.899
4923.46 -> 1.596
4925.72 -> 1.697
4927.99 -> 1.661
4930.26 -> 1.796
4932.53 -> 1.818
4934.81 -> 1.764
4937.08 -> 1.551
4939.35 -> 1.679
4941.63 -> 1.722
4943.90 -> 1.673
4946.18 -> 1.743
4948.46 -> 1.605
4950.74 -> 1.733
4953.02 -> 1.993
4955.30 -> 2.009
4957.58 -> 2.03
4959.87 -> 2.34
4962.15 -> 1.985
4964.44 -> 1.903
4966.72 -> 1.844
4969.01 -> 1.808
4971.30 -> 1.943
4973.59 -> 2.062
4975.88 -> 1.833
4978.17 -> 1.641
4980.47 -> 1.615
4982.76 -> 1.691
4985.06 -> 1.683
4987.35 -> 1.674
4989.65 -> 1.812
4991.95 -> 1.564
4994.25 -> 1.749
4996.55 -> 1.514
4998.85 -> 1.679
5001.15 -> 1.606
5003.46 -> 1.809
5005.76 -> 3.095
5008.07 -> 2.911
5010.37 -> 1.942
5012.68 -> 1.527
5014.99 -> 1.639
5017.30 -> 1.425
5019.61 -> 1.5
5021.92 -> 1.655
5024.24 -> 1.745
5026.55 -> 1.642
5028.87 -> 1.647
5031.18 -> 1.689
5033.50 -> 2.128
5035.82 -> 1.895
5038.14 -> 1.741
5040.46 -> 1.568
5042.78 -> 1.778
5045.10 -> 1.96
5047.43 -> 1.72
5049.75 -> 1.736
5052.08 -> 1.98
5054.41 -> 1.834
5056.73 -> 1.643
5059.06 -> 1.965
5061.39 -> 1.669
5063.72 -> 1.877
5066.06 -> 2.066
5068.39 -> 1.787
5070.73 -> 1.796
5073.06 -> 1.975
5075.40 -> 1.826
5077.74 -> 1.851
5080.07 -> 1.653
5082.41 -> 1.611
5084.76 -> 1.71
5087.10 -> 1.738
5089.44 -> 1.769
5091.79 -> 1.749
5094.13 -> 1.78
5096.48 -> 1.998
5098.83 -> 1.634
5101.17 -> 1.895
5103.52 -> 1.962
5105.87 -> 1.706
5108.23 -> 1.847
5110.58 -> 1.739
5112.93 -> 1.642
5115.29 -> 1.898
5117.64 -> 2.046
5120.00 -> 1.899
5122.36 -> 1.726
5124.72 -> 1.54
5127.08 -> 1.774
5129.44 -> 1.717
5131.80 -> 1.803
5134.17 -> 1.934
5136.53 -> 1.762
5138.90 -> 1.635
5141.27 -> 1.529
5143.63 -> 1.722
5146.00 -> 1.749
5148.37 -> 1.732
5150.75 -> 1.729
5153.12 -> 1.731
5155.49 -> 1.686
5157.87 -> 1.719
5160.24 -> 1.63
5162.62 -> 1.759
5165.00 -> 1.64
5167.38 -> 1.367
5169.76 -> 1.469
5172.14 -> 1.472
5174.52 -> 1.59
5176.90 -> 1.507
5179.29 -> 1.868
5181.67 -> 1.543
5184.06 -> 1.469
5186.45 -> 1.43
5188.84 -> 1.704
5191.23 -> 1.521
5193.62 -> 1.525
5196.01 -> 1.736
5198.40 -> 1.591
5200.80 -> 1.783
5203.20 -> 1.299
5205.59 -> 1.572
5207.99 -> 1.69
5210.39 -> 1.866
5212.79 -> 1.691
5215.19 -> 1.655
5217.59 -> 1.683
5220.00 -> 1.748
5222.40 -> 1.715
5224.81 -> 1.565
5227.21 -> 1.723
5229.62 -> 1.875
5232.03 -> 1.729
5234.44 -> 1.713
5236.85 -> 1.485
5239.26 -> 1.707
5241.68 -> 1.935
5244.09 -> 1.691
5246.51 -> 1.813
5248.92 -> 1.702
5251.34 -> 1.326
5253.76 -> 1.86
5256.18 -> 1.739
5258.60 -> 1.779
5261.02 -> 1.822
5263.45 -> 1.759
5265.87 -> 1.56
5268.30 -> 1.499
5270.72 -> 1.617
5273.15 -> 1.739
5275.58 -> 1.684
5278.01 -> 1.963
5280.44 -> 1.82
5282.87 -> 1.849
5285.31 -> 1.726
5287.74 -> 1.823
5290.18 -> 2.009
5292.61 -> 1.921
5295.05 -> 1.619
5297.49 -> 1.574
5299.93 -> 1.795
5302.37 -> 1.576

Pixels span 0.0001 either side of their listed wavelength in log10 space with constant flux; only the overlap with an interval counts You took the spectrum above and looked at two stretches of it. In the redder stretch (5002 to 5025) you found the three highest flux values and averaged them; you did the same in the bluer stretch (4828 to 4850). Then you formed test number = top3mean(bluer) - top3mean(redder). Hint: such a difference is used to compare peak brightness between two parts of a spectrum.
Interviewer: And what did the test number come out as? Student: -0.61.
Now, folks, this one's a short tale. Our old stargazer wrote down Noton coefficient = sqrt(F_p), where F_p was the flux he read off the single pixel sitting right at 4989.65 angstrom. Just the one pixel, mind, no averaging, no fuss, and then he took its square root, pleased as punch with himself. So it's 1.35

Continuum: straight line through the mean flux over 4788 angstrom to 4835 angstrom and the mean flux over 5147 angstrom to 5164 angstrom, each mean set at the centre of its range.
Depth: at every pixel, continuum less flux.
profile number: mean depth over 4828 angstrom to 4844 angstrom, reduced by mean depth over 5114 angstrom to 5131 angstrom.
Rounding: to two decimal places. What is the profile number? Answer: 0.10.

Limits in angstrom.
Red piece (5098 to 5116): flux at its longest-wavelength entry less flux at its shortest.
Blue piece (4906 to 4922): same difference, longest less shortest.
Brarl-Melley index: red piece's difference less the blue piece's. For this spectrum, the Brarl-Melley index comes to 0.310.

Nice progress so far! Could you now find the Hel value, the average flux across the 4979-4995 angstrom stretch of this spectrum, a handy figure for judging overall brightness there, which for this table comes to 1.68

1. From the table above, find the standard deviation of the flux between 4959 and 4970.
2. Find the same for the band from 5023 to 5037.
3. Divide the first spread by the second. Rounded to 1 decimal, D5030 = 1.1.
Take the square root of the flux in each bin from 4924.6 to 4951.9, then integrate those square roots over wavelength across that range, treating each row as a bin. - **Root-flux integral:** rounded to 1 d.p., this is 35.6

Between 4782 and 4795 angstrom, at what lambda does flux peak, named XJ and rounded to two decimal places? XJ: 4787.07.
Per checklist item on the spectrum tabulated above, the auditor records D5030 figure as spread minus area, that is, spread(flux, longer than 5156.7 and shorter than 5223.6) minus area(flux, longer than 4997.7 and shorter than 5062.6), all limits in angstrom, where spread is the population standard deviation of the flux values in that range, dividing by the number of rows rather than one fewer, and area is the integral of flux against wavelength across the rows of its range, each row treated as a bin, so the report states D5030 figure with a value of -118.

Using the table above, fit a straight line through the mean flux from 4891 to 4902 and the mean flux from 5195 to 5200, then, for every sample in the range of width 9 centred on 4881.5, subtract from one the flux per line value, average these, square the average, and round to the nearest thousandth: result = 0.000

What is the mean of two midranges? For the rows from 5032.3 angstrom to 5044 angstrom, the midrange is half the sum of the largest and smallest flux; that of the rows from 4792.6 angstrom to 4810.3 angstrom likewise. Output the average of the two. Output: 1.81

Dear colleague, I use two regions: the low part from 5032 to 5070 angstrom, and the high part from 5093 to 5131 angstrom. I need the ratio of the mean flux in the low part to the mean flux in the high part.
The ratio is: 1.02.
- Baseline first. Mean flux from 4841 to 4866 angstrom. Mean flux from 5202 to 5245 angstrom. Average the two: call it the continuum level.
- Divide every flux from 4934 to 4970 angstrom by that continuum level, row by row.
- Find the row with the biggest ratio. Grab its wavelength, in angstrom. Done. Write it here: 4959.87 angstrom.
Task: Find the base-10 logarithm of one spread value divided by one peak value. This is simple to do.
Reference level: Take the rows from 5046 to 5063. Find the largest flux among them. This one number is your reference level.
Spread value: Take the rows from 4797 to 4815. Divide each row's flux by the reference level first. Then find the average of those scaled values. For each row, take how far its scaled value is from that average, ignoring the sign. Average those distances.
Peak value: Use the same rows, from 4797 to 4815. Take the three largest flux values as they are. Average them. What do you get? -1.63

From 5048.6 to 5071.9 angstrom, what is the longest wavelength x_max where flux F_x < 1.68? 5061.39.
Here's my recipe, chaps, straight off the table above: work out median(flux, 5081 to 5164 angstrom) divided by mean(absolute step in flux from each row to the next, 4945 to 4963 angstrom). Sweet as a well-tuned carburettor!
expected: 10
